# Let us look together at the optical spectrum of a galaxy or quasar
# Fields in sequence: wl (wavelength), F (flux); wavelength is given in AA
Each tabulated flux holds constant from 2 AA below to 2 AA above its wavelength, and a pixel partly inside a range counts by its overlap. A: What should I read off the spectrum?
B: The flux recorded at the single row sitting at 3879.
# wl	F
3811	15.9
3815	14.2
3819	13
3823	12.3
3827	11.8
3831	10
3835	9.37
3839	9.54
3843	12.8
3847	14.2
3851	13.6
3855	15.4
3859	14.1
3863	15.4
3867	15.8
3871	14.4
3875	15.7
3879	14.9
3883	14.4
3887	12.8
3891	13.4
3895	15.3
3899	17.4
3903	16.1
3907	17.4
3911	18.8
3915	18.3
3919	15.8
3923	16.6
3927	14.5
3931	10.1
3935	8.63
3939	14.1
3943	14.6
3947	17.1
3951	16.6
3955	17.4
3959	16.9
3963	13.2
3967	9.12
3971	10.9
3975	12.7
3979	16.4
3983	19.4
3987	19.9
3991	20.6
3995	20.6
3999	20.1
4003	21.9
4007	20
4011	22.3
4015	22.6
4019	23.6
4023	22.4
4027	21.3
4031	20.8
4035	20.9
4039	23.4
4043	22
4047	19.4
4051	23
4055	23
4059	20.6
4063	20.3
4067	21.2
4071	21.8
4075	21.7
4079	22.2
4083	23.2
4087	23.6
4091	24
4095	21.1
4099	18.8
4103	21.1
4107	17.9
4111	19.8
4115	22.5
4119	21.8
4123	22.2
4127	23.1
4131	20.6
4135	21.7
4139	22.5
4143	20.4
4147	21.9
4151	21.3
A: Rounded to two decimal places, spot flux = 14.90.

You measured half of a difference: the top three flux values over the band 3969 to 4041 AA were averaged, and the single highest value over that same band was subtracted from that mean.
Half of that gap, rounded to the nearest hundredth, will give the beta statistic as -0.20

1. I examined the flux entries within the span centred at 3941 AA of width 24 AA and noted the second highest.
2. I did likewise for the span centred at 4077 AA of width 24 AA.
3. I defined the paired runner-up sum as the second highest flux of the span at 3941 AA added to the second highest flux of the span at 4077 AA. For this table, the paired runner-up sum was 39.8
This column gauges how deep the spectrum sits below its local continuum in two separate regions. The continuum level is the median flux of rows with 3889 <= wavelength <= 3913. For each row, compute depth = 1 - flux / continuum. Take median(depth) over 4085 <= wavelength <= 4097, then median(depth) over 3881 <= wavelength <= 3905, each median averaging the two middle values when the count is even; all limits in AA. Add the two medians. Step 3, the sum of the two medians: -0.3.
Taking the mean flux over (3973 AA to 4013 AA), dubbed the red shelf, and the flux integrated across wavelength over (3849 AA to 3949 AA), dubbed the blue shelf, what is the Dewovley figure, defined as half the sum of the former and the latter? 759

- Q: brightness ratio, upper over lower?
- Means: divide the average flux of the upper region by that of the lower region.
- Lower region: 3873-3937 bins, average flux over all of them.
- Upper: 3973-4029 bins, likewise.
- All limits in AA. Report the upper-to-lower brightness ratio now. 1.35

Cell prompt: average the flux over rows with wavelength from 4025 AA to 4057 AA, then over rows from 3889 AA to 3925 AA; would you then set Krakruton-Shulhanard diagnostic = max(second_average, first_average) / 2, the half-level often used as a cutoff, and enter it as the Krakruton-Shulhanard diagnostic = 10.9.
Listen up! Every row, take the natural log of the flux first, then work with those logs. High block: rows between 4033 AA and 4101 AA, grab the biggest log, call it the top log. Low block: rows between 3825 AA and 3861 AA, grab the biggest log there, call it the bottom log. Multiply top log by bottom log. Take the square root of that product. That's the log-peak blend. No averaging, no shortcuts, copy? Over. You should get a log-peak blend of 2.95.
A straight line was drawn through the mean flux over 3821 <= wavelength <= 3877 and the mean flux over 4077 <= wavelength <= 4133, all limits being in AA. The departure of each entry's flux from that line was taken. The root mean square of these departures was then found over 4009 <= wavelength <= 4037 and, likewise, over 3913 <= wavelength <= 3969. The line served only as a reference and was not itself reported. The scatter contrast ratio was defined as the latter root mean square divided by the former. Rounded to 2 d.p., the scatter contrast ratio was 1.09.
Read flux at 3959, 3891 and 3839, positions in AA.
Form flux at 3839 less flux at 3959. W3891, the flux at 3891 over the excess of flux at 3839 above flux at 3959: -1.8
